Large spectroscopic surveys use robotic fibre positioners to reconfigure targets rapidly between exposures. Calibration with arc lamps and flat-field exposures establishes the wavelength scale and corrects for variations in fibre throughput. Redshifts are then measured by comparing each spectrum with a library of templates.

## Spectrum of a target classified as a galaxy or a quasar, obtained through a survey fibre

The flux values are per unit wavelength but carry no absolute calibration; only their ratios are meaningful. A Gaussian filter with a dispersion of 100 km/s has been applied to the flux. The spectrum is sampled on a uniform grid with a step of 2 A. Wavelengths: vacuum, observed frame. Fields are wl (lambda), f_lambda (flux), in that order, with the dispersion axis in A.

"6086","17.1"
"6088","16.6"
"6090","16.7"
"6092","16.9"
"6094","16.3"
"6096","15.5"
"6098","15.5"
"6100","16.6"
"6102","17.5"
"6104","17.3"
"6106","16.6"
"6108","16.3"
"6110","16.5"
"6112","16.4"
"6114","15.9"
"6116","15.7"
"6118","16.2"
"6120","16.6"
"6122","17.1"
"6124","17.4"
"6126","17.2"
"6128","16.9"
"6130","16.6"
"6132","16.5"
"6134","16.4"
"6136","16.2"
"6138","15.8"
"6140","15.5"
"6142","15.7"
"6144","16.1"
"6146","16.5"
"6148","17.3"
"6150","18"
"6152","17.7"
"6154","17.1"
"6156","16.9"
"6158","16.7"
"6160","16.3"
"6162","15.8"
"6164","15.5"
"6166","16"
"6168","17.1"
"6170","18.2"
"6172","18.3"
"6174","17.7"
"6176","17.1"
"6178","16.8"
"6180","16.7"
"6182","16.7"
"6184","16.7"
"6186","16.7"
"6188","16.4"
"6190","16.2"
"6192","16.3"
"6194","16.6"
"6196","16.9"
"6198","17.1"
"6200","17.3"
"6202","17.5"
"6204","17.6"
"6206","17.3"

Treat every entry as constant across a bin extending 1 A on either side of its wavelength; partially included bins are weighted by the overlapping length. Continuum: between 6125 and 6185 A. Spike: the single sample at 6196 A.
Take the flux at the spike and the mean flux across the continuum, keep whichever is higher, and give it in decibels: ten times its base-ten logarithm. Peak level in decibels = 12.3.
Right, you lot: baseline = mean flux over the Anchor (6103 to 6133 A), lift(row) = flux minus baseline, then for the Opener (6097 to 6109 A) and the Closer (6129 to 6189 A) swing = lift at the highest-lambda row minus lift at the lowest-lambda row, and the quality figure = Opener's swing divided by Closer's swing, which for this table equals -4.0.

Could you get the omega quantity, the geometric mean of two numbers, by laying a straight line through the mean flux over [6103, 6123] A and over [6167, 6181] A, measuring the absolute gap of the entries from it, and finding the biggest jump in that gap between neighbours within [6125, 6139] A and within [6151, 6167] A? 0.52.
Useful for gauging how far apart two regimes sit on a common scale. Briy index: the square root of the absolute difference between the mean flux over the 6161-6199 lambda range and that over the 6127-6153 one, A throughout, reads 0.474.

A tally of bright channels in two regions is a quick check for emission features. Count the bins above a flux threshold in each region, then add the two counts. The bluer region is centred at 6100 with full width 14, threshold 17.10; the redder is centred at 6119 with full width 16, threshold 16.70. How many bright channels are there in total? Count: 5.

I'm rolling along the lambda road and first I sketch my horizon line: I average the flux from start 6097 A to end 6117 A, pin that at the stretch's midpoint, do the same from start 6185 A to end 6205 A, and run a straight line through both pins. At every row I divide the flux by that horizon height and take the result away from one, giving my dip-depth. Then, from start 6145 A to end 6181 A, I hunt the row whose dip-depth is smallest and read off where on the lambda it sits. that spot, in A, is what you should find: 6172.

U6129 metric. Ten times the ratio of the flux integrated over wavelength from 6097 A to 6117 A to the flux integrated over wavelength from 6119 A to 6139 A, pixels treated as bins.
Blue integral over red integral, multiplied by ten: 9.9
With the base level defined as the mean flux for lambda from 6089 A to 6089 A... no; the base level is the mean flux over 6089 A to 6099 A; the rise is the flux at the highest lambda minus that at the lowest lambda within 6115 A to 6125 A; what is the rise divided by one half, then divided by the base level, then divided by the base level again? 0.013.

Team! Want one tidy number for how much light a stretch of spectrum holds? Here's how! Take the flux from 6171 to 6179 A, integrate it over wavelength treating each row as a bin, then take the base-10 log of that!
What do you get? 2.15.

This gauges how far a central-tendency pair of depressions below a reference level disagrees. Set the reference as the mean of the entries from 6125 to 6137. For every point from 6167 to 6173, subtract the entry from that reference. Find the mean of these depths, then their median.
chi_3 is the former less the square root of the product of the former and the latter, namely -2.6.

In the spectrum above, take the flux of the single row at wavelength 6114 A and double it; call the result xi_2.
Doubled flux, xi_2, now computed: 31.8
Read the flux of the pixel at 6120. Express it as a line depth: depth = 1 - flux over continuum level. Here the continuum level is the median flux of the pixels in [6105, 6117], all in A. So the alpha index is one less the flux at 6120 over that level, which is -0.02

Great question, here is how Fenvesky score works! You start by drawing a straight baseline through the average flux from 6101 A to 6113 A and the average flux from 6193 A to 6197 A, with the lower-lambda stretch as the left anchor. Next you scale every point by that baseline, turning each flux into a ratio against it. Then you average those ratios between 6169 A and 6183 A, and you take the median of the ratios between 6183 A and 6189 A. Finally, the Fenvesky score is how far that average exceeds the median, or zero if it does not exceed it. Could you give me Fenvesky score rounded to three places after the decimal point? 0.039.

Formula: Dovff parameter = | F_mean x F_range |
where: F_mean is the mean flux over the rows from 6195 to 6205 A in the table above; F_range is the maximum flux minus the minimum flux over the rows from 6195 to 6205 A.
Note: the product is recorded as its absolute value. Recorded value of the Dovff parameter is 12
